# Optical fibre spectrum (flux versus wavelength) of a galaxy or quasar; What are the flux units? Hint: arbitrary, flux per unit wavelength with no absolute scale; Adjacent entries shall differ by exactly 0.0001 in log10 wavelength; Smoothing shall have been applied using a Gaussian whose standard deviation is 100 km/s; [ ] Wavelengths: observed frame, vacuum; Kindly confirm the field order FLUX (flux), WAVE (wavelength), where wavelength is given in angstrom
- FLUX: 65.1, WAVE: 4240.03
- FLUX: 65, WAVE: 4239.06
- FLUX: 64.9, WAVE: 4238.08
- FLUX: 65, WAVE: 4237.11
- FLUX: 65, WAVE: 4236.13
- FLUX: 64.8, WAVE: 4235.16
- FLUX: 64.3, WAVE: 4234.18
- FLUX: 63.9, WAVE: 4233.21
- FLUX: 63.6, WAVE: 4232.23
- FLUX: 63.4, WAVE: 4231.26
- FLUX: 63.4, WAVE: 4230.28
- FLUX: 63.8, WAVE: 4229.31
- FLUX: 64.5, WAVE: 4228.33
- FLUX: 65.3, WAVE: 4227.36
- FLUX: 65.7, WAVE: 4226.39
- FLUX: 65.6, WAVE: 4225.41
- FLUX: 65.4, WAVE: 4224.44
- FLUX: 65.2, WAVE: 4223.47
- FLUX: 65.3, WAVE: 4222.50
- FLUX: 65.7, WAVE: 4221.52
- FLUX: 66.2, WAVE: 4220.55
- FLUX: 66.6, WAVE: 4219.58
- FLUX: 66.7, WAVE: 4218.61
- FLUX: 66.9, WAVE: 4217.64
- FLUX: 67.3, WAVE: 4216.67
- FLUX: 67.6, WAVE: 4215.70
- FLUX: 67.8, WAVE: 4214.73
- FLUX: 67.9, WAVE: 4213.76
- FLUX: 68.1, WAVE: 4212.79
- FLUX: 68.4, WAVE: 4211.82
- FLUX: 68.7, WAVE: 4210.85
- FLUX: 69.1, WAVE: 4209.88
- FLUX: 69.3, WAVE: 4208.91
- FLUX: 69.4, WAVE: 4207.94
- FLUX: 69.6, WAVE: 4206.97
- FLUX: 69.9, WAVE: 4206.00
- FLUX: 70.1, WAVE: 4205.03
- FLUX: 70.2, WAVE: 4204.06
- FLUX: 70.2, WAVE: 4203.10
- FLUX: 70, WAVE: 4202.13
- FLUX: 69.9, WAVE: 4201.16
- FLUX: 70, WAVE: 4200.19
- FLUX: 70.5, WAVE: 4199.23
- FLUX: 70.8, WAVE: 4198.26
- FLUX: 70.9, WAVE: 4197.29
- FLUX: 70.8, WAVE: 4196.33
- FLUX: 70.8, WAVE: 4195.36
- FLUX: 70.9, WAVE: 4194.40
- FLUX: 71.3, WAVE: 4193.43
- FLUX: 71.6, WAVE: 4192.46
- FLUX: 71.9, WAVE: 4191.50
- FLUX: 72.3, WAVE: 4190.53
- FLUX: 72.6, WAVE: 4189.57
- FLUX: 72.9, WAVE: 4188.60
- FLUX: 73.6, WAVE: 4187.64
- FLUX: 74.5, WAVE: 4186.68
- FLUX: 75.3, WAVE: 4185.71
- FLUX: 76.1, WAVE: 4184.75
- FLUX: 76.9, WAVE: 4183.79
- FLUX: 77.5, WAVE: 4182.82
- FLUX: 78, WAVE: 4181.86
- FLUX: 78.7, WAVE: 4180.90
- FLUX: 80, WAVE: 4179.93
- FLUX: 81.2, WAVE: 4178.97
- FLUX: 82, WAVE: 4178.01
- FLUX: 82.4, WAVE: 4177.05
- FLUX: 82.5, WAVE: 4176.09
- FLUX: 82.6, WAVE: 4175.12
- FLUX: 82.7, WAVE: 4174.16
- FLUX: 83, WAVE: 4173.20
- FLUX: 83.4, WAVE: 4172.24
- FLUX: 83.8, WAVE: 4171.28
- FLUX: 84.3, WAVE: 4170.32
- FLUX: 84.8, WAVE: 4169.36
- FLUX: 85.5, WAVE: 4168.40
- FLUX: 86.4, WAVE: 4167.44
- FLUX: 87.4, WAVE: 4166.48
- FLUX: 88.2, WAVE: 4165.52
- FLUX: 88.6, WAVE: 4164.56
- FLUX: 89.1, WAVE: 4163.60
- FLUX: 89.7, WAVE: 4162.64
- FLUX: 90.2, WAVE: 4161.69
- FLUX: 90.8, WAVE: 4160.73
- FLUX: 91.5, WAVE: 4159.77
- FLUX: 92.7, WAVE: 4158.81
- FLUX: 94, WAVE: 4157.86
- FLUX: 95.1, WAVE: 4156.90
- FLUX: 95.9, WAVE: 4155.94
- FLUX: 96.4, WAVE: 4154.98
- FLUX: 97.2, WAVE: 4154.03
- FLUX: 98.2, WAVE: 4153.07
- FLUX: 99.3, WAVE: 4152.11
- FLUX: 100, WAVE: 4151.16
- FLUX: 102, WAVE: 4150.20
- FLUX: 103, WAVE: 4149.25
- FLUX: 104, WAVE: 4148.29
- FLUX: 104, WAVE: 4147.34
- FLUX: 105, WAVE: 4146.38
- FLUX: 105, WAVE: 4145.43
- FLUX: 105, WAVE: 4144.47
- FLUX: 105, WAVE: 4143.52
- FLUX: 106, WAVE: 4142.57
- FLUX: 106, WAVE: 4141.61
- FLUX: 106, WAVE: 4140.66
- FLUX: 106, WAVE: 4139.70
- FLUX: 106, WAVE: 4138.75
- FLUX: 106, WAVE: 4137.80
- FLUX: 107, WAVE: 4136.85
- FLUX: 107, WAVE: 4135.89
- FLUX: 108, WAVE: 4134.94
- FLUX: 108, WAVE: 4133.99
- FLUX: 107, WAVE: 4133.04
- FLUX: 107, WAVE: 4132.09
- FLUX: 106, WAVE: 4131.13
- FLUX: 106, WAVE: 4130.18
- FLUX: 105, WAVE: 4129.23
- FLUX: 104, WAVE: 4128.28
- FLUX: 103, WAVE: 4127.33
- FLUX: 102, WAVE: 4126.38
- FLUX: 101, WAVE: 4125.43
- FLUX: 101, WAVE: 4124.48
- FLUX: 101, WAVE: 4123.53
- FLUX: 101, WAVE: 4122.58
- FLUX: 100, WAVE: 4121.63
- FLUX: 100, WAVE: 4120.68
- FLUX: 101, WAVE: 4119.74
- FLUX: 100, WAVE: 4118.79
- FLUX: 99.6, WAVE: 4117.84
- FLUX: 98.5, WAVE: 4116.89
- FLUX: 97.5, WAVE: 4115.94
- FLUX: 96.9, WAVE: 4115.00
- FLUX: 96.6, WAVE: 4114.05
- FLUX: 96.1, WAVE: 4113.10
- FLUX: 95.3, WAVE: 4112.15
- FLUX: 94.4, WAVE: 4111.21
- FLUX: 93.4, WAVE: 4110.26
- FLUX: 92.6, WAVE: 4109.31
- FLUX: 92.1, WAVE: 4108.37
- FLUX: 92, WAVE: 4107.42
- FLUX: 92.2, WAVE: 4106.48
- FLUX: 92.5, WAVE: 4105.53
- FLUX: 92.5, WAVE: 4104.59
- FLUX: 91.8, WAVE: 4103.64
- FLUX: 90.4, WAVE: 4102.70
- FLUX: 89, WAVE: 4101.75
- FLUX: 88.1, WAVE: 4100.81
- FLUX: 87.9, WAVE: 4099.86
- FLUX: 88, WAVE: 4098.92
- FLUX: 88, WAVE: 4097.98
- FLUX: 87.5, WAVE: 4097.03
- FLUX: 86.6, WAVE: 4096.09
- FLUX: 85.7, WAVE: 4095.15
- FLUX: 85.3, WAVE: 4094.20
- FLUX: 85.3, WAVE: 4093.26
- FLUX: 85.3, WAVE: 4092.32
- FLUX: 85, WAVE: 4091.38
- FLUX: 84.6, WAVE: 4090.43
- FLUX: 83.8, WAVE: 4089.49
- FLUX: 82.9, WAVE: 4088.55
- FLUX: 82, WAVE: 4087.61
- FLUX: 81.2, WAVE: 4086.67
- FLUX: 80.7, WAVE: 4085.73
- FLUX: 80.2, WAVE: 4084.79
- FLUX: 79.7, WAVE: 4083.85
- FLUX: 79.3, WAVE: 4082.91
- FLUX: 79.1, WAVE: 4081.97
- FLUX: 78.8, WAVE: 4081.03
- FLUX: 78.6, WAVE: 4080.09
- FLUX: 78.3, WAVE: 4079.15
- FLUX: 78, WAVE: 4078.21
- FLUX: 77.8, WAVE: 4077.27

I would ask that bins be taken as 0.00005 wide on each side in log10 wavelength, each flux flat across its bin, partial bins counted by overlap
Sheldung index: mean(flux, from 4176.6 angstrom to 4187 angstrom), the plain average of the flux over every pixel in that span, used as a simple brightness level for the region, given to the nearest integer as 78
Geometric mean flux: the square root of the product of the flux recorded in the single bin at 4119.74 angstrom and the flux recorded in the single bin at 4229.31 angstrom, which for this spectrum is 80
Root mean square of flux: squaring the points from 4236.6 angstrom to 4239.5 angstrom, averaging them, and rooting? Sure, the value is 65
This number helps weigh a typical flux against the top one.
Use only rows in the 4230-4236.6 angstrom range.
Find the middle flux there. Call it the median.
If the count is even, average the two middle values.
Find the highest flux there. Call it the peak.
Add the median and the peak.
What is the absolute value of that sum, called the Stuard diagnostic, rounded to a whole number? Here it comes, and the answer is 129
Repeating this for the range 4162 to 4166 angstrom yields 179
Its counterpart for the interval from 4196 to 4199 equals 142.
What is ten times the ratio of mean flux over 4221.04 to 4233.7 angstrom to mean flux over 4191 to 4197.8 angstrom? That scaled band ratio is 9.1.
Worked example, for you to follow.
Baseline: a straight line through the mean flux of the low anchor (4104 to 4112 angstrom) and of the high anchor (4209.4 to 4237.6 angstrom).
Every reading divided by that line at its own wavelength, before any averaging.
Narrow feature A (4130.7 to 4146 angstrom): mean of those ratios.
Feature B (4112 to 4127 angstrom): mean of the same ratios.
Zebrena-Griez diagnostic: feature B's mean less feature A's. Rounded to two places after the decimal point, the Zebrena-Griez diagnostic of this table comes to -0.14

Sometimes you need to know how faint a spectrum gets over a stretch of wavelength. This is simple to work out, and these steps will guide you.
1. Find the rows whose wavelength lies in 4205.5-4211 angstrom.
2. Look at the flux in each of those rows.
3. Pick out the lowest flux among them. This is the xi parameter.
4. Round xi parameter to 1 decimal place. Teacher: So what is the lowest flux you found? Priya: 68.7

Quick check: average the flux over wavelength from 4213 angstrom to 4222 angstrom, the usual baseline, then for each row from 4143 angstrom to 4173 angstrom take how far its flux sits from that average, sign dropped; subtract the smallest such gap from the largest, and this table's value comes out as 22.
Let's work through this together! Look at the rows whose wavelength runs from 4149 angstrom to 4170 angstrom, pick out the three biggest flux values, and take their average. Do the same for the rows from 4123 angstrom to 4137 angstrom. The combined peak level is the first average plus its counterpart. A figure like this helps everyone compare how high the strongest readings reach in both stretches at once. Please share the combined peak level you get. 209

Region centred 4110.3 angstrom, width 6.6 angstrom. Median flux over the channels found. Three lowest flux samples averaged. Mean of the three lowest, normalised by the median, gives 0.988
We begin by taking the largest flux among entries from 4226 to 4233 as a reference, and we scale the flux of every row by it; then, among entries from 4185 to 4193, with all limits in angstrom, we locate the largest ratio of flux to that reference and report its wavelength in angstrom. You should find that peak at 4185.71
